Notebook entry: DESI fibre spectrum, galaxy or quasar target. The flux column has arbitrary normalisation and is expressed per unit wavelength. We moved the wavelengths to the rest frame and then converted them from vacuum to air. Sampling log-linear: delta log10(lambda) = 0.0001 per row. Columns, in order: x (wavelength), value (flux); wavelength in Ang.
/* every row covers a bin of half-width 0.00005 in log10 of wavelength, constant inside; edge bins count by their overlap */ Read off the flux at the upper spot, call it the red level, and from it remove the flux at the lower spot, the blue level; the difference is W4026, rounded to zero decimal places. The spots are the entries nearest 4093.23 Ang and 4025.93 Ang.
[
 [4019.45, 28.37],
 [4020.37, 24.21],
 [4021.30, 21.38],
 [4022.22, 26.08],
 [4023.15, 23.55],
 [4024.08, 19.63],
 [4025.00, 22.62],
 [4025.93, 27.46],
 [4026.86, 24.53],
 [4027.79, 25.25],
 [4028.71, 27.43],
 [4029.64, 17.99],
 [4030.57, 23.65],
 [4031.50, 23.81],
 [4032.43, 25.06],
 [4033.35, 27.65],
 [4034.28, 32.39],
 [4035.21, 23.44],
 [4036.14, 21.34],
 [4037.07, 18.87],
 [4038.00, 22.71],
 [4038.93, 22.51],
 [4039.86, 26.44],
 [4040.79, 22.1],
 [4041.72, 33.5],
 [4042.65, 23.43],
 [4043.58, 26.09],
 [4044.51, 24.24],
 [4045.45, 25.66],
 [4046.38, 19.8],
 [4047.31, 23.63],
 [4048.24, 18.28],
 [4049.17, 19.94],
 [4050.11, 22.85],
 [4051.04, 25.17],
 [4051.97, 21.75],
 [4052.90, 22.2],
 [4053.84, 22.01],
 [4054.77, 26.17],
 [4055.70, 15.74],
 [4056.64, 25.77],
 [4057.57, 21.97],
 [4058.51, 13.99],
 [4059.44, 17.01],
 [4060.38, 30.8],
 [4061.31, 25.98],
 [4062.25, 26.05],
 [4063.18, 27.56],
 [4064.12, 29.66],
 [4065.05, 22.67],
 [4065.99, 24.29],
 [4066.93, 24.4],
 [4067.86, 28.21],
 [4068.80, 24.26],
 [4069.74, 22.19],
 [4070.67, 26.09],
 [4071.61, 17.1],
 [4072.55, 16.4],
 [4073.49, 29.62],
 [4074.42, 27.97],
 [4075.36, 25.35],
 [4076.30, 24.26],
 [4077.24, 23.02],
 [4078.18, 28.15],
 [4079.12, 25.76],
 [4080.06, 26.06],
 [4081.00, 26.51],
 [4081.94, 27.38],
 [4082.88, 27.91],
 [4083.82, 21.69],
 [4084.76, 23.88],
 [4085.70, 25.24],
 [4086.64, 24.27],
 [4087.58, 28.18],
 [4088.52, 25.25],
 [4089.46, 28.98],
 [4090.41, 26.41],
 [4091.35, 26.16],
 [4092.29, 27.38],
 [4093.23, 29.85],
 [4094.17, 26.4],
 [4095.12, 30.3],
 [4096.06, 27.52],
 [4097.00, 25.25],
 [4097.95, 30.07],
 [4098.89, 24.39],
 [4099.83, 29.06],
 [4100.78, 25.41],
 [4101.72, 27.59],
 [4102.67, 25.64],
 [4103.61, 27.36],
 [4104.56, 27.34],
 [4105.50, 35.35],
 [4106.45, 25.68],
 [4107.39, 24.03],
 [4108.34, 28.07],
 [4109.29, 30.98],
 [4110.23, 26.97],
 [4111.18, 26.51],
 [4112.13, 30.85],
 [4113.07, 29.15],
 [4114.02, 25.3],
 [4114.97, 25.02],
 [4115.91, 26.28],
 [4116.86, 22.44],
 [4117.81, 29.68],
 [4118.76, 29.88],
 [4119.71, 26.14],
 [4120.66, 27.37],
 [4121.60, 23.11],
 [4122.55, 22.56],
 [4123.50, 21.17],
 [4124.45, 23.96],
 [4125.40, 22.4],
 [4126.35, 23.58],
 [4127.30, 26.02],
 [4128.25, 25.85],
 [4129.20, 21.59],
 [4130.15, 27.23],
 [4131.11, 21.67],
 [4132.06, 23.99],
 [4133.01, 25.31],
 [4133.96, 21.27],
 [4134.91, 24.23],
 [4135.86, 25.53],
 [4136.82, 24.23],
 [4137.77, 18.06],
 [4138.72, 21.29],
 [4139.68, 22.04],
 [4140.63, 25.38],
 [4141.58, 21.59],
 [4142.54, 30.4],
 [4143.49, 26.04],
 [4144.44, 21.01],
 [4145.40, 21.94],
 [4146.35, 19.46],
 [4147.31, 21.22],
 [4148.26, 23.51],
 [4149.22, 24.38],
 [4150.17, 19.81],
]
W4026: 2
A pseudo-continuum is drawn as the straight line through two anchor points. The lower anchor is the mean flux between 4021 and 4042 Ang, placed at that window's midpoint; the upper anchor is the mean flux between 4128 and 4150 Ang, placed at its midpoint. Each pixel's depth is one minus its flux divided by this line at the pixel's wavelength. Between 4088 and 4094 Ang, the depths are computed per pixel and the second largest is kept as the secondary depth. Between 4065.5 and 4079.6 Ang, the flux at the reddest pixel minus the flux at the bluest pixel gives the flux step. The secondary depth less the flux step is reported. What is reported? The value -2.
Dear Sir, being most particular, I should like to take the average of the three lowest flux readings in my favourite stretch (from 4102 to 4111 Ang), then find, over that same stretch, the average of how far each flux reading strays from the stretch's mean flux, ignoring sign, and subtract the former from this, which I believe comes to -22.8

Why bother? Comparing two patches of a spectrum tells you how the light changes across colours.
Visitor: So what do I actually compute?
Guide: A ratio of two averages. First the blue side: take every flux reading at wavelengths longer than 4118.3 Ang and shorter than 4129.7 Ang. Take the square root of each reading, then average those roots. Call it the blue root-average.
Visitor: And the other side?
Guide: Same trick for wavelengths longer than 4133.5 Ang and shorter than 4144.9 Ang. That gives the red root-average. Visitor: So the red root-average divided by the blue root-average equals 0.98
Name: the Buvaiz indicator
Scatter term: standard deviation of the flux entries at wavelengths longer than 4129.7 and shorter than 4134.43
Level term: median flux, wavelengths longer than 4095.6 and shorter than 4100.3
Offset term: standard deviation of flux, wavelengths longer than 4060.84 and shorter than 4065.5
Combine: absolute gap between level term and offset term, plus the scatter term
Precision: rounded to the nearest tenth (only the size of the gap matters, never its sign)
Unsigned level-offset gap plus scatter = 27.5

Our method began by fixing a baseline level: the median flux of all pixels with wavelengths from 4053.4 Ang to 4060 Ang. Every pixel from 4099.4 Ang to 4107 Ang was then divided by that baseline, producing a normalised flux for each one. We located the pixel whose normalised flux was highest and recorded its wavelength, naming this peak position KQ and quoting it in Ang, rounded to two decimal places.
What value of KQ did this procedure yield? 4105.50 Ang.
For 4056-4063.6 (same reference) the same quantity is 4060.38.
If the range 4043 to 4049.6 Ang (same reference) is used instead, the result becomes 4043.58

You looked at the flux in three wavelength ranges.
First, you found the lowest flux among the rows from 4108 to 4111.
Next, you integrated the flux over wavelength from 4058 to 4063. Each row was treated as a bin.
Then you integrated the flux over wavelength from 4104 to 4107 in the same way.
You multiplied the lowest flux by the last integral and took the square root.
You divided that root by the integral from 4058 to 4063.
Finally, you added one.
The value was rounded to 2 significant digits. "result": 1.4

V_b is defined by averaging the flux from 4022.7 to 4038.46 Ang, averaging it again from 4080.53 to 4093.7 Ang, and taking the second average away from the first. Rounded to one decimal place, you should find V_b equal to -2.4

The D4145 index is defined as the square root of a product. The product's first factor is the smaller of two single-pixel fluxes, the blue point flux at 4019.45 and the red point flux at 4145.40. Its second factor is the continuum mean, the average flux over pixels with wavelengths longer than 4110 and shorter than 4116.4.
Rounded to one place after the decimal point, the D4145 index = 24.4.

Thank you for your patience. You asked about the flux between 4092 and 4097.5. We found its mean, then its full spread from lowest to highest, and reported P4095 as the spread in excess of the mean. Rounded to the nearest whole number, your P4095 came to -23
